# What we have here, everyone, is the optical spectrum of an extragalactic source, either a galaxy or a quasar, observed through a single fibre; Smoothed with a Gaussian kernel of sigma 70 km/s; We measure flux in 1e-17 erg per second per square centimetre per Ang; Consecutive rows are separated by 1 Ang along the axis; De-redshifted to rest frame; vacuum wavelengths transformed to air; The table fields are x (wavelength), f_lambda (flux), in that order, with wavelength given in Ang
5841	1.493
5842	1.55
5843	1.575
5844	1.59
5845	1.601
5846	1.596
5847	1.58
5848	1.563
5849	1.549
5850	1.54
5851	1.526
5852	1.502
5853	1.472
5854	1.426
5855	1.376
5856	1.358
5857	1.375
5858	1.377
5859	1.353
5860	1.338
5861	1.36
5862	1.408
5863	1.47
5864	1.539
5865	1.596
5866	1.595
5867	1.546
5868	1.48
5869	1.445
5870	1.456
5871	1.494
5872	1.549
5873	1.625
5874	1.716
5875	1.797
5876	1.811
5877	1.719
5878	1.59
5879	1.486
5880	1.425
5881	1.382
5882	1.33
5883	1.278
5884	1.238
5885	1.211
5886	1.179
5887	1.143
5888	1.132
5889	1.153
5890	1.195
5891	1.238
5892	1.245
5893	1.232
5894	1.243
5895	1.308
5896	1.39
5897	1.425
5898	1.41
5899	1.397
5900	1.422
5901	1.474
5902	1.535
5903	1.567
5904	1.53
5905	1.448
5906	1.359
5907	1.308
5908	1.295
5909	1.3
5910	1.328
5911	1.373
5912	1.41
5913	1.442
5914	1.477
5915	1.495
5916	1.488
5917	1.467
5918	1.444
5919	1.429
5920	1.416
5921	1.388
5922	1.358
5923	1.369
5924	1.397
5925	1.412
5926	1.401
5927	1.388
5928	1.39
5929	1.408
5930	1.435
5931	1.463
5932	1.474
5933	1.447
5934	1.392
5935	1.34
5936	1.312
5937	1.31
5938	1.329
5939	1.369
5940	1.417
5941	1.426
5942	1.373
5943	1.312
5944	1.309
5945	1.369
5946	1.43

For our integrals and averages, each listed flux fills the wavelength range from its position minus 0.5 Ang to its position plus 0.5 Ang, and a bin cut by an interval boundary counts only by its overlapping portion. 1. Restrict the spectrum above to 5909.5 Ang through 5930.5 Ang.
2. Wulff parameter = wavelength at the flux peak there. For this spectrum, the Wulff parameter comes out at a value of 5915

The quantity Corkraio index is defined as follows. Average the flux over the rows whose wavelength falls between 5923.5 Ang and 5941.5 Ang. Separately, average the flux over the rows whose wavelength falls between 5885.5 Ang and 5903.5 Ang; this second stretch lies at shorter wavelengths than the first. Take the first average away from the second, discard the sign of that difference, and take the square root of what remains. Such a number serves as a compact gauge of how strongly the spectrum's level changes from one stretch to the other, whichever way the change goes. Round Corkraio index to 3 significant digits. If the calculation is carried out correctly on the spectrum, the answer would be 0.281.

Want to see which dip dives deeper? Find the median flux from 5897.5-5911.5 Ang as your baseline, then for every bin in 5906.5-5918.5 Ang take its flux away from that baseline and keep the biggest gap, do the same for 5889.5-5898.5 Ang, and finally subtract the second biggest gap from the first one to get -0.10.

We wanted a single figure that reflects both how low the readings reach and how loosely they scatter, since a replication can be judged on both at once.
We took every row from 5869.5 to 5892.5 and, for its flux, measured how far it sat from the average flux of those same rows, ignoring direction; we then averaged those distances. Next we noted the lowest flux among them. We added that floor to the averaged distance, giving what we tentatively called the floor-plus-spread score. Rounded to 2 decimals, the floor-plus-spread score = 1.32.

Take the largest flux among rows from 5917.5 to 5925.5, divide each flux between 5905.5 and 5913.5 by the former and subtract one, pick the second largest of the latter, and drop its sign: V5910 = 0.024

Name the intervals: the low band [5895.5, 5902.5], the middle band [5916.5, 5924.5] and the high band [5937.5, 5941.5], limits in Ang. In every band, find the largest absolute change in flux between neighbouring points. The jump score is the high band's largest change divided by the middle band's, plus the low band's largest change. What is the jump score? 1.66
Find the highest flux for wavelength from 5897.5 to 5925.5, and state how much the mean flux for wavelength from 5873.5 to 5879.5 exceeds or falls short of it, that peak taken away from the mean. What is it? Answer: 0.12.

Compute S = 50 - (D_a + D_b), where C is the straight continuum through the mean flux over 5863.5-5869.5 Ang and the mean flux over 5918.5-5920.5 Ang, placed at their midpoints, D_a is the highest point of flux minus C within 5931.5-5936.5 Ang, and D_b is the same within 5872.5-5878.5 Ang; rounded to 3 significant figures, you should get 49.6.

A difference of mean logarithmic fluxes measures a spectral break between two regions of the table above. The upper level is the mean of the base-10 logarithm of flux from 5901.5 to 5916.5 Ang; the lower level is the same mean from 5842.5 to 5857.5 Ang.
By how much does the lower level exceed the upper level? 0.03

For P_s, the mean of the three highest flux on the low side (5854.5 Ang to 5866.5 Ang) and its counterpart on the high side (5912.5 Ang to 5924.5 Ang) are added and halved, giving 1.53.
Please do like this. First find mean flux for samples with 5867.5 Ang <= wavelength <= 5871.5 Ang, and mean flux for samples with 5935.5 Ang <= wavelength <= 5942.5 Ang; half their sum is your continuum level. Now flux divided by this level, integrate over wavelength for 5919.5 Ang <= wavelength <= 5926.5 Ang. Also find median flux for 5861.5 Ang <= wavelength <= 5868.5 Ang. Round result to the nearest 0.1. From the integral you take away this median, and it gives 5.3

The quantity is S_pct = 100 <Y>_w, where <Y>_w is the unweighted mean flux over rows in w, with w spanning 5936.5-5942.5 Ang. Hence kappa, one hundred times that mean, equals 137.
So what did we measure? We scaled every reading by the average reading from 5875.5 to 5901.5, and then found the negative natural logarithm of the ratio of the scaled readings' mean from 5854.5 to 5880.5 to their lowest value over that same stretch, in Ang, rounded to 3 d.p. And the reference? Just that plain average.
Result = -0.122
